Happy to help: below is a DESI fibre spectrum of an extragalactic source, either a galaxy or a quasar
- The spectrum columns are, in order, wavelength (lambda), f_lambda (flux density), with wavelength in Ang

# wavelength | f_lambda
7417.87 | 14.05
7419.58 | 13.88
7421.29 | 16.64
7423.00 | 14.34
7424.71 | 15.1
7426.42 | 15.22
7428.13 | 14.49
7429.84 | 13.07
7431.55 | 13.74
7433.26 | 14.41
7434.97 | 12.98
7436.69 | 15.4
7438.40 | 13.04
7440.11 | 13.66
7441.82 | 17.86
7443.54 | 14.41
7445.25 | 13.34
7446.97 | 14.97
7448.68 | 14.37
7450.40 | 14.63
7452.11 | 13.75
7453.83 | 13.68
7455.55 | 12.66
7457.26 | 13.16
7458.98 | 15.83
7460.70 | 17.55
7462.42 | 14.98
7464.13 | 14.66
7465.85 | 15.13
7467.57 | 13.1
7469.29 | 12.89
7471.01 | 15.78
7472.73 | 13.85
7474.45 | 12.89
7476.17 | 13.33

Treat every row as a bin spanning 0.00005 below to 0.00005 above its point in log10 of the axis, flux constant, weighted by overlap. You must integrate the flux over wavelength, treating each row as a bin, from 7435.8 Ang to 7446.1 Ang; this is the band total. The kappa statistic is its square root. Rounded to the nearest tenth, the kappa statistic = 12.3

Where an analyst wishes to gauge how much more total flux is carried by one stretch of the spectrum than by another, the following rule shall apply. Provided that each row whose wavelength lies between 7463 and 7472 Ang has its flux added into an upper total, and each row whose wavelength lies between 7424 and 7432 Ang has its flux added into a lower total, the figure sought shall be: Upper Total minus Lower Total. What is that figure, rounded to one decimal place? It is -0.1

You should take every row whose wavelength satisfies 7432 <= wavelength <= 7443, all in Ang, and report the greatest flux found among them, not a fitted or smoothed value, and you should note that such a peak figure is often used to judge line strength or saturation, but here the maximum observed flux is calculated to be 17.86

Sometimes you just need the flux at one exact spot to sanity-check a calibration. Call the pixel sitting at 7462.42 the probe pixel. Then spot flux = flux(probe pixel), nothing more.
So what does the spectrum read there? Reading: 14.98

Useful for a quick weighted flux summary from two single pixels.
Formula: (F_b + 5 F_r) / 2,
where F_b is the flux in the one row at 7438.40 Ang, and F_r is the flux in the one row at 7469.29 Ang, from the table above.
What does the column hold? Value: 39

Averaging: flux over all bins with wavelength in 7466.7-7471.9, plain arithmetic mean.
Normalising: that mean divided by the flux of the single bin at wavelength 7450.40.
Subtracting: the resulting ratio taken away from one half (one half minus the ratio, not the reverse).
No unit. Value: -0.452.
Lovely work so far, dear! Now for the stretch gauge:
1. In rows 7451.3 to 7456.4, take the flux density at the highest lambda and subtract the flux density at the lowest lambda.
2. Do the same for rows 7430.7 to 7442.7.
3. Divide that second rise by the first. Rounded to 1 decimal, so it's -3.8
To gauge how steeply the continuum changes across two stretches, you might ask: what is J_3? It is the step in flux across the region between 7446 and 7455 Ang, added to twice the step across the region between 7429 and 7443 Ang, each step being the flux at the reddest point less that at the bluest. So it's 8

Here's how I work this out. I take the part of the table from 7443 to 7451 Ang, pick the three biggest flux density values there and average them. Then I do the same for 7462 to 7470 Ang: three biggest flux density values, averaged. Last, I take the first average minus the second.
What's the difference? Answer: -0.25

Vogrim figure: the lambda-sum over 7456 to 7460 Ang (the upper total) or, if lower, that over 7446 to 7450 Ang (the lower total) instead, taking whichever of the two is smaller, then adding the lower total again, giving 58.3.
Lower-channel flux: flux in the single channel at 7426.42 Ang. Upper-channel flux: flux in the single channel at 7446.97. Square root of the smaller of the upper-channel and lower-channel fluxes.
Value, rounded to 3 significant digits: 3.87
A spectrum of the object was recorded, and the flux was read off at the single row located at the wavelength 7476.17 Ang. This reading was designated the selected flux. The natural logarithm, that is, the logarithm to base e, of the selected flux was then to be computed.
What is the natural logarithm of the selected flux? 2.59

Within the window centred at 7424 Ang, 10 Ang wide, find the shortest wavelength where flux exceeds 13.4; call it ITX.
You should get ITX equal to 7419.58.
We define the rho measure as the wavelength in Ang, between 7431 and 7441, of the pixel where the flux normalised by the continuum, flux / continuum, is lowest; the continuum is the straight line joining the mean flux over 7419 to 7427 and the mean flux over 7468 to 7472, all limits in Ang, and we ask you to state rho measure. 7434.97 Ang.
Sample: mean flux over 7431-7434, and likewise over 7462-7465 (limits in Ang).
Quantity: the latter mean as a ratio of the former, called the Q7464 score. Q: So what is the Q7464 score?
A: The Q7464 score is 1.05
